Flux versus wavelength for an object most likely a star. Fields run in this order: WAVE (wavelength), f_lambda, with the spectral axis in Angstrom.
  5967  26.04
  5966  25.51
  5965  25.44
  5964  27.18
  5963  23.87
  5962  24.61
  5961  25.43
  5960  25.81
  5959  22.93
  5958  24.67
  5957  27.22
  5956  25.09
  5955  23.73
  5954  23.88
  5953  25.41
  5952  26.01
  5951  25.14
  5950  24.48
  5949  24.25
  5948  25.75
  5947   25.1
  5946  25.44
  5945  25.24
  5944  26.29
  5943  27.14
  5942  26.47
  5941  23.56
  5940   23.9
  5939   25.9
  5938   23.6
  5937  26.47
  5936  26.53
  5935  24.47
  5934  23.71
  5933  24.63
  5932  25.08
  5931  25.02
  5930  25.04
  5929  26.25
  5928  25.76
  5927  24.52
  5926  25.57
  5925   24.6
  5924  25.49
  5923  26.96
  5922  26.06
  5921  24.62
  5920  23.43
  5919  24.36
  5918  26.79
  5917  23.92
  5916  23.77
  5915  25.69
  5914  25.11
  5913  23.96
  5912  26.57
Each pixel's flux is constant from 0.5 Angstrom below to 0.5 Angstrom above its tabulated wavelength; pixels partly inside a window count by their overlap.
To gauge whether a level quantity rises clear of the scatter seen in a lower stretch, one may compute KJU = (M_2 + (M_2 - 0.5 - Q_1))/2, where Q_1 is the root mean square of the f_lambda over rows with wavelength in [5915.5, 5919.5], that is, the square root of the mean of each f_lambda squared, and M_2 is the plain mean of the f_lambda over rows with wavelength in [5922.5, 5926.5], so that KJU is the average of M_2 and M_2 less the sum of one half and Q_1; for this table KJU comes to 13.0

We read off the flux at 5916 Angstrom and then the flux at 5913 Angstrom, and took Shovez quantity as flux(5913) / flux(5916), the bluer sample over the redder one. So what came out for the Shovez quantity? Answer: 1.01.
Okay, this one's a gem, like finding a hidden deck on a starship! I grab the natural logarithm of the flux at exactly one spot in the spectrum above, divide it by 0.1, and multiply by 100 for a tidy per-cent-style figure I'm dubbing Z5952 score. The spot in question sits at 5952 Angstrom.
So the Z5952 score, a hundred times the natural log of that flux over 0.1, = 3258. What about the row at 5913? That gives 3176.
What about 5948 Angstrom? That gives 3248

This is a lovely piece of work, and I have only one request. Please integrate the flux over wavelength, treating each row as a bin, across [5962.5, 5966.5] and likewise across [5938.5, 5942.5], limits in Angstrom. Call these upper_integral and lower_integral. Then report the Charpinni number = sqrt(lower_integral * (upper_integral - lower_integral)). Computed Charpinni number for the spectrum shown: 15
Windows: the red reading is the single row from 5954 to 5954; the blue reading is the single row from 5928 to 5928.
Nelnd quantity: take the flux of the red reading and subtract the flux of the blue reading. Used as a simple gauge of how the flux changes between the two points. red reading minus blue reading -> -1.9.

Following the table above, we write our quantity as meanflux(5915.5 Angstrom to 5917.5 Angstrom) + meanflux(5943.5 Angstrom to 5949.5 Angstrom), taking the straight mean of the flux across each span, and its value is 49.2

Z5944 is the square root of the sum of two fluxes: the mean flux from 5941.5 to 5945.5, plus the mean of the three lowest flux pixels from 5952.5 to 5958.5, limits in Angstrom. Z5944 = 7.098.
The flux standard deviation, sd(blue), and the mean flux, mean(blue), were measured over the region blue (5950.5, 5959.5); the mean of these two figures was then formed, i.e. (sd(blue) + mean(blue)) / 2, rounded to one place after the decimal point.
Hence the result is 13.1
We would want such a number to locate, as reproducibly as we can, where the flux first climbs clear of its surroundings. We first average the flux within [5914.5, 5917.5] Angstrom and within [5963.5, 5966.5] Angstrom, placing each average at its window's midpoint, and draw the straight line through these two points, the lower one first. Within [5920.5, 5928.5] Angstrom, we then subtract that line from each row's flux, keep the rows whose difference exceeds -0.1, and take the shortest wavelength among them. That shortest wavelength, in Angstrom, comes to 5921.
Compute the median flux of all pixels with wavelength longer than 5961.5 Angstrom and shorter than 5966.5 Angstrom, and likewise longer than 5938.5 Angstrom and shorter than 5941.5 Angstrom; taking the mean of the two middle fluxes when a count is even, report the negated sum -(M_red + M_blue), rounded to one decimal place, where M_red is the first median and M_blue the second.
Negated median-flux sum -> -49.3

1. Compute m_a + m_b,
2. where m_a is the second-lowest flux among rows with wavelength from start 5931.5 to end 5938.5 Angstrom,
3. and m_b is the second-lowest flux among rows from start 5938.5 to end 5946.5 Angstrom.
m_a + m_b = 47.6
